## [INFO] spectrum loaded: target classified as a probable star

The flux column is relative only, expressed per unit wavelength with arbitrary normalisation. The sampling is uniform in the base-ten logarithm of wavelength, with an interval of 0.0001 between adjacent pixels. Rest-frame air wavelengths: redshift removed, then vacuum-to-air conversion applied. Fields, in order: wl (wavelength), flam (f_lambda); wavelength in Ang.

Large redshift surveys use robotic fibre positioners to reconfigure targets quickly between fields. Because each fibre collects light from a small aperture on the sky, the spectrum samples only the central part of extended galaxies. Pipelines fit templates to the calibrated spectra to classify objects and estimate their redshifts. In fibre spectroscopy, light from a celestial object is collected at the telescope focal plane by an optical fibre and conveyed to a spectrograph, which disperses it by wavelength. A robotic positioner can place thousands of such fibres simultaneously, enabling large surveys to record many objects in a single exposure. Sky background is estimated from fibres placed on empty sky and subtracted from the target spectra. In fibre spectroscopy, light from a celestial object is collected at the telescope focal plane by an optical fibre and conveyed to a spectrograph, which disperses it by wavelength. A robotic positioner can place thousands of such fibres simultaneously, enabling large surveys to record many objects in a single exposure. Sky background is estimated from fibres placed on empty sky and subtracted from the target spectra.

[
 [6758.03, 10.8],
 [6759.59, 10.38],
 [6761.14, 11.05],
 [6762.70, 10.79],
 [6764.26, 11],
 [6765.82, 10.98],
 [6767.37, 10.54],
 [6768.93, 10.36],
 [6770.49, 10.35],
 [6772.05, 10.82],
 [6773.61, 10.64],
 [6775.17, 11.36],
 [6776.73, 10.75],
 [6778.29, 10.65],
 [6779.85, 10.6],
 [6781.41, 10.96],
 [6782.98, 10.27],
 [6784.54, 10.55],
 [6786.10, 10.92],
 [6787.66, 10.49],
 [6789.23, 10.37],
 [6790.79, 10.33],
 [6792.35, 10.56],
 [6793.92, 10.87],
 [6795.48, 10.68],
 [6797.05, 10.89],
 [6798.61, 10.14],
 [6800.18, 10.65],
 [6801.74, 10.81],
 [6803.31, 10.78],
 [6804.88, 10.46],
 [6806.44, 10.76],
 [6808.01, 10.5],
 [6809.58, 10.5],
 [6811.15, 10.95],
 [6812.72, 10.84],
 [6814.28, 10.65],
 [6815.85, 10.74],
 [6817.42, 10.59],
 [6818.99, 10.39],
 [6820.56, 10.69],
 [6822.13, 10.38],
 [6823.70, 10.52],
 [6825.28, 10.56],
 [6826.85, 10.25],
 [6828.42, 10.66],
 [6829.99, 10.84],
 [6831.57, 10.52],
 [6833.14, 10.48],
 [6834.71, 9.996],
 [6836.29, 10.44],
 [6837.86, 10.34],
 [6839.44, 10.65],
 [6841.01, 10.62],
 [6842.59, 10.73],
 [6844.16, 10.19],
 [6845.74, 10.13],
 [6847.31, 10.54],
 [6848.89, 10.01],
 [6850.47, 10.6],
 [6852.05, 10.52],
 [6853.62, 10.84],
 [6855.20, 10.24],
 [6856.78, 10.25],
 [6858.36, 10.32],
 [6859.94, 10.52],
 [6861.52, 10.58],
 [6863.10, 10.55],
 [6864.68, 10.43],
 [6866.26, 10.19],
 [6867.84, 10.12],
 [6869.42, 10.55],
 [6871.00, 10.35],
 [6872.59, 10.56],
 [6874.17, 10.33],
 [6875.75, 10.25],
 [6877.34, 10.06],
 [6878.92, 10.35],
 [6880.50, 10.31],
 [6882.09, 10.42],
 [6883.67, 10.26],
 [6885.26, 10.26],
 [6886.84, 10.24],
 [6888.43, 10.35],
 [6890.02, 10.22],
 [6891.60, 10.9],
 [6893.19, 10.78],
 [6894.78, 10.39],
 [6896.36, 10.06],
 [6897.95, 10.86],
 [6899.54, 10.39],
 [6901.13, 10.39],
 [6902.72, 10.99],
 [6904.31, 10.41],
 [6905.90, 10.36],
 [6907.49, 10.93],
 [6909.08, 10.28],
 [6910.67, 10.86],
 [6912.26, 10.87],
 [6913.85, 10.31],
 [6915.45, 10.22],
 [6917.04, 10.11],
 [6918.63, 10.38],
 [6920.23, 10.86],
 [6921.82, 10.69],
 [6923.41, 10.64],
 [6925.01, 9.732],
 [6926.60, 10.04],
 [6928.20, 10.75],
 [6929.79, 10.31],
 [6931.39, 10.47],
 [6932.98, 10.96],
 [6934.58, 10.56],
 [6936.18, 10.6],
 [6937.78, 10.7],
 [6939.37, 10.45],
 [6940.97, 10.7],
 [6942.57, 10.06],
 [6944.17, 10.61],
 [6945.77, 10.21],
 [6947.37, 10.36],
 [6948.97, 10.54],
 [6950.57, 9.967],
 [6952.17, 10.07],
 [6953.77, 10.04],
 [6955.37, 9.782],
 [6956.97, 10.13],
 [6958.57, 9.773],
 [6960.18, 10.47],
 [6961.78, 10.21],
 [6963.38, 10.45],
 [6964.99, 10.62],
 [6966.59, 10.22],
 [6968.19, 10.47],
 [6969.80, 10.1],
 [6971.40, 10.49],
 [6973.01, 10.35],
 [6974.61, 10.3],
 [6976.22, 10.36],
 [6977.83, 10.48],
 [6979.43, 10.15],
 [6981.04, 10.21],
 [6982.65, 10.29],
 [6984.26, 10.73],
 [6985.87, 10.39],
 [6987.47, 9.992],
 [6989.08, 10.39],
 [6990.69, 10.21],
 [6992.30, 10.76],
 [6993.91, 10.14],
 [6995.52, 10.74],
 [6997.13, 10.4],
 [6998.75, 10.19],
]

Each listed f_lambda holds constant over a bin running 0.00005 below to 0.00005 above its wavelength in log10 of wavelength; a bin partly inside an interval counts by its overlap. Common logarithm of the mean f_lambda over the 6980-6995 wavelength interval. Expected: 1.015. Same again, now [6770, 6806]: 1.027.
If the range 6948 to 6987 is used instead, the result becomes 1.012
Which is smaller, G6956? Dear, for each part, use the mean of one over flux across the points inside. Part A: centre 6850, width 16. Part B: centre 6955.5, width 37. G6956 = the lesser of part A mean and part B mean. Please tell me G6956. 0.0962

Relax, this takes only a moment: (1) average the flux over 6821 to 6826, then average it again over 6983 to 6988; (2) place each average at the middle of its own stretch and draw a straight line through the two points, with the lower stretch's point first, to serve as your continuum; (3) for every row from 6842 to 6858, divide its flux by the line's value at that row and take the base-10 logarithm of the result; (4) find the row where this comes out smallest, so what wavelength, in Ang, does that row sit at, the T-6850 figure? 6848.89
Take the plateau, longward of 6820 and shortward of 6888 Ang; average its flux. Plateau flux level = 10.41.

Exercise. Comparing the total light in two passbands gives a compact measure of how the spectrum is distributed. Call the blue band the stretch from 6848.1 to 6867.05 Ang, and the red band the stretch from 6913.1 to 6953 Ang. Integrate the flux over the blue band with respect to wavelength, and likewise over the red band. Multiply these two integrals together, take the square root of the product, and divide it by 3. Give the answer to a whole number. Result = 95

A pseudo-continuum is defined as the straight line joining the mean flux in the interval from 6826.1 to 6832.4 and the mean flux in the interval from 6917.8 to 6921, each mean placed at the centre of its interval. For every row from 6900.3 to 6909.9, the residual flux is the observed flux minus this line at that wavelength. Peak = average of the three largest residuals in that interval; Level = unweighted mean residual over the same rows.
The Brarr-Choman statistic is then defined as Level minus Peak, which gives -0.22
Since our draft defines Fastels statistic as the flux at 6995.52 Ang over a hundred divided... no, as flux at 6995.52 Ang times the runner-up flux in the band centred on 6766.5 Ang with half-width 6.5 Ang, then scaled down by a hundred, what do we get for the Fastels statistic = 1.18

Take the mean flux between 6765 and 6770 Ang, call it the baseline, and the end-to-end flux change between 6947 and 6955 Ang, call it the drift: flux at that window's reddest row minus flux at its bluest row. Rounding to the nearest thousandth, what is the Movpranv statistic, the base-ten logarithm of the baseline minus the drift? 1.039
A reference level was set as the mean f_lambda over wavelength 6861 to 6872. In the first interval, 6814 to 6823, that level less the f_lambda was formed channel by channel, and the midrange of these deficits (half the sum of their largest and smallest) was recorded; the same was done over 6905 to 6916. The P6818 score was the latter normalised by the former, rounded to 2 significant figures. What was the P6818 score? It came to 1.1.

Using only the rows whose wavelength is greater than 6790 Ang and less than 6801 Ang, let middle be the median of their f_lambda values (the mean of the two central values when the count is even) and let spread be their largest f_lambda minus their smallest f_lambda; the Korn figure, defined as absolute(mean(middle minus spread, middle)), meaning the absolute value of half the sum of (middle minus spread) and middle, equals 10.3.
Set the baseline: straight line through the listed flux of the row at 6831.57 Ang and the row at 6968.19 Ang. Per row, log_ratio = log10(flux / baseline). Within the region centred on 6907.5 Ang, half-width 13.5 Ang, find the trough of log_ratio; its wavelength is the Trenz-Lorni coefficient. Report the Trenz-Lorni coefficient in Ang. 6896.36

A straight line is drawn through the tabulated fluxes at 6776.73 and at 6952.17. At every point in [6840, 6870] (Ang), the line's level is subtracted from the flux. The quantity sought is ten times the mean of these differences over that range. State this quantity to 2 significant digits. -0.28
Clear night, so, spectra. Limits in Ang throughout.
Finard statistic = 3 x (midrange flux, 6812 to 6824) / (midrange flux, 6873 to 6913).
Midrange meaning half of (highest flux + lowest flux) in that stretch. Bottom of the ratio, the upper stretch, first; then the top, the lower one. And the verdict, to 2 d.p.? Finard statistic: 3.02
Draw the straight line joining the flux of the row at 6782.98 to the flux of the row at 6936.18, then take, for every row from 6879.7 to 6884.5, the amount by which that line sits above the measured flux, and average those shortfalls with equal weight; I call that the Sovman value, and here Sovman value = 0.15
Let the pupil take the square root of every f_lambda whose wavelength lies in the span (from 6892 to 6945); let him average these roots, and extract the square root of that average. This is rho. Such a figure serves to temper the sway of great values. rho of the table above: 1.80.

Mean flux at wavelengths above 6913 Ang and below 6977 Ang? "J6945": 10.35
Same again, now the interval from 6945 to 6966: 10.20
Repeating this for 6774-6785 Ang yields 10.73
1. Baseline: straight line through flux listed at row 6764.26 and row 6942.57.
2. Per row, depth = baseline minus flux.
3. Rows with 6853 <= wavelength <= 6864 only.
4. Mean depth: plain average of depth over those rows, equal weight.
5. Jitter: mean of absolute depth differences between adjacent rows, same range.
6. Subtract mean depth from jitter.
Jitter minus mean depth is 0.13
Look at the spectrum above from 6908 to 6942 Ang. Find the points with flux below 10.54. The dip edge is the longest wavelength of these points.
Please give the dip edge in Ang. 6939.37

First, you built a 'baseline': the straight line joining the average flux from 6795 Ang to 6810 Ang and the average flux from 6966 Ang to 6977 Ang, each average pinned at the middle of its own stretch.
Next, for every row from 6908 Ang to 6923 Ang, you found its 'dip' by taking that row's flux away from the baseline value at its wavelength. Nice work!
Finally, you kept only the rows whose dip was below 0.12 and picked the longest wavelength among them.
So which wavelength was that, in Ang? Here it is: 6921.82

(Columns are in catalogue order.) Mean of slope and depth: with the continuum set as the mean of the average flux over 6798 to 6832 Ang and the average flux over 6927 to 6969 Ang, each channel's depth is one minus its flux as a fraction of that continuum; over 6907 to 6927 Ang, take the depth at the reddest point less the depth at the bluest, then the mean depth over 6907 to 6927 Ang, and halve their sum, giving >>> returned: 0.044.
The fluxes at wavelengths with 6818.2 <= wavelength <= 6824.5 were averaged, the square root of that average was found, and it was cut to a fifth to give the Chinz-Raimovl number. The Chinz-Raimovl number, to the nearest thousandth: 0.648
